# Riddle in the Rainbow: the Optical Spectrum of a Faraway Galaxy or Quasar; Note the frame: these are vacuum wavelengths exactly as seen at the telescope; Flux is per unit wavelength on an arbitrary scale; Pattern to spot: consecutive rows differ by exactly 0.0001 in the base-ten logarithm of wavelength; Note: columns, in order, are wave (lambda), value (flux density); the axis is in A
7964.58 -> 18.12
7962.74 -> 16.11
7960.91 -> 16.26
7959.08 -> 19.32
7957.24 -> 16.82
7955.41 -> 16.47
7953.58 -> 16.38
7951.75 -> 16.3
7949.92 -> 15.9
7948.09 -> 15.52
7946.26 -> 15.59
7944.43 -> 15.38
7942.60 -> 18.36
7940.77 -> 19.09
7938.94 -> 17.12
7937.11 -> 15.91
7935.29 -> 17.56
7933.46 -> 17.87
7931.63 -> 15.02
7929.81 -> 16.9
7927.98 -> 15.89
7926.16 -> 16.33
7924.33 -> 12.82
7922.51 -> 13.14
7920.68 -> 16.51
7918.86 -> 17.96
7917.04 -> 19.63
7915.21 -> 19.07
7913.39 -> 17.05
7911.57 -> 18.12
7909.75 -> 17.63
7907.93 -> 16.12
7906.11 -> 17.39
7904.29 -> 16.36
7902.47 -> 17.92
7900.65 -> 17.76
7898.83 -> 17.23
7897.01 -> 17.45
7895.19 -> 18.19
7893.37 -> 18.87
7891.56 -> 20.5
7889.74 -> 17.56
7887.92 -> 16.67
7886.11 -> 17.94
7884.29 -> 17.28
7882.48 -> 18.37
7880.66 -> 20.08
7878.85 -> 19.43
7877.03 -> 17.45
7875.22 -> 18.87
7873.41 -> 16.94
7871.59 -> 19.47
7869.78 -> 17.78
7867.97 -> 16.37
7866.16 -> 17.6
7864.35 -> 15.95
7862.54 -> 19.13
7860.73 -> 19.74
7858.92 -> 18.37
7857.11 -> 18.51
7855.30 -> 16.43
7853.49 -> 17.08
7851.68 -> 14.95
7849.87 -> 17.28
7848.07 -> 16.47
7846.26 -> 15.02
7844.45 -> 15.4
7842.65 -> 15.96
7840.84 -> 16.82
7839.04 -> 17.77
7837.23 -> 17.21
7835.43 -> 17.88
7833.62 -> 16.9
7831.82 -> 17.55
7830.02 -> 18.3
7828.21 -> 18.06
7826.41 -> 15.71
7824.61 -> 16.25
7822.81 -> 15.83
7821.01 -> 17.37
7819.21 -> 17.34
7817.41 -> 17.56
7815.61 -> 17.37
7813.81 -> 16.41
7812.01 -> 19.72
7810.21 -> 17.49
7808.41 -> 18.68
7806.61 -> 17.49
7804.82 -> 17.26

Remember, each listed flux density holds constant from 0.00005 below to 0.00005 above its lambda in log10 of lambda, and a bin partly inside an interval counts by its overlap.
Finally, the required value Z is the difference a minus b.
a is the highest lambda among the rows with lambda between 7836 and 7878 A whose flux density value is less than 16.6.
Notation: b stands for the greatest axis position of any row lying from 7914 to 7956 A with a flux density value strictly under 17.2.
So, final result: -87.4 A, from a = 7867.97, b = 7955.41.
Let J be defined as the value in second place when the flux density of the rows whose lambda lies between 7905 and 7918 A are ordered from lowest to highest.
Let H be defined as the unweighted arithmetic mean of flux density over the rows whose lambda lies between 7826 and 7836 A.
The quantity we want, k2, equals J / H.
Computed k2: 0.98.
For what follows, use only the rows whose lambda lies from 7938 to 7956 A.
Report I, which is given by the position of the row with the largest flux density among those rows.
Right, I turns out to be 7940.77 A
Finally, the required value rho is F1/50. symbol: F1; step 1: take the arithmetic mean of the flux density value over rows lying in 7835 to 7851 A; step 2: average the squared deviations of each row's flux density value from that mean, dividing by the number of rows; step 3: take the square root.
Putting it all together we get 0.0191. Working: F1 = 0.96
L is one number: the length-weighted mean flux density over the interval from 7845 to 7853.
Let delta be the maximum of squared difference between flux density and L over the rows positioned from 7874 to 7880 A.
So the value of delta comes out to 12.0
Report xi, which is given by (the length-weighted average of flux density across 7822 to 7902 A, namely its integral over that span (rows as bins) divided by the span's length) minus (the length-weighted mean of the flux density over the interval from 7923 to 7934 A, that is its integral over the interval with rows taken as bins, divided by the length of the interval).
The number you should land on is 1.9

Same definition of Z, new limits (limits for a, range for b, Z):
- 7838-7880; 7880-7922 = -52.7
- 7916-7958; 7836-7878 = 82.0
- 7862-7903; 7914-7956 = -87.4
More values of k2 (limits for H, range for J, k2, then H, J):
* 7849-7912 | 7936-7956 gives 0.87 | 17.8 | 15.52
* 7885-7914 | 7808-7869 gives 0.85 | 17.7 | 15.02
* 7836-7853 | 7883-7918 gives 1.00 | 16.3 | 16.36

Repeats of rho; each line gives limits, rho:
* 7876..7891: 0.0215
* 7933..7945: 0.0243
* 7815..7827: 0.0150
